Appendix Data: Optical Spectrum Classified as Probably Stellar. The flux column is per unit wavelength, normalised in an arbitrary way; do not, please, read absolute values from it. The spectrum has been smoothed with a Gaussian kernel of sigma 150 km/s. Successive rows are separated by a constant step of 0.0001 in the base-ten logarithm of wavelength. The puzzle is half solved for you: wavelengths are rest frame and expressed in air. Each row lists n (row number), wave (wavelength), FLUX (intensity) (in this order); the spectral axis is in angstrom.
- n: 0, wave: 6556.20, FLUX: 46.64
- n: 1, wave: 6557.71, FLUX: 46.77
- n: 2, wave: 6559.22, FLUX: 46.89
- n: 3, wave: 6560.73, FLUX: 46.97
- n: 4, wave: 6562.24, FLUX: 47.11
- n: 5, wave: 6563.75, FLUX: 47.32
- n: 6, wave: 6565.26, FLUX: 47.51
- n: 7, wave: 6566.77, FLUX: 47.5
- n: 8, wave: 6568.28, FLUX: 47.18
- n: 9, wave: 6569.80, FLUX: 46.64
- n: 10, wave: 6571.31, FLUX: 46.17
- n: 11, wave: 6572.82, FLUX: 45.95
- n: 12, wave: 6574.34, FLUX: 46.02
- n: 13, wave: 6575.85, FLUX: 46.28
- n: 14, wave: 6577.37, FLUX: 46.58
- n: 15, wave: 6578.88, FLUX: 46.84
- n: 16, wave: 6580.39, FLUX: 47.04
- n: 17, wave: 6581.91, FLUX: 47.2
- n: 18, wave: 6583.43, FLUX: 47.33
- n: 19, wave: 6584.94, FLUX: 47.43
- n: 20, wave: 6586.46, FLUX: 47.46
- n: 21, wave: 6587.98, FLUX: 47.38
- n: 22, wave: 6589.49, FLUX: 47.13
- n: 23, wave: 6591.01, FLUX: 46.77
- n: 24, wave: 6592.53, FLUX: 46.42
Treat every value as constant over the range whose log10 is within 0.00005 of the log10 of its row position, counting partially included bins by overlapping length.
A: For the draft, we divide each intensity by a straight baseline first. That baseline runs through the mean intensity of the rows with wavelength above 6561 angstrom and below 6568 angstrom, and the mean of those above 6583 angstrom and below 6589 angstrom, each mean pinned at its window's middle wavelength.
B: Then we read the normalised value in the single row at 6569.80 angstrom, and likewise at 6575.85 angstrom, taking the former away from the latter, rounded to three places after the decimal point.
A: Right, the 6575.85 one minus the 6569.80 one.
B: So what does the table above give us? -0.008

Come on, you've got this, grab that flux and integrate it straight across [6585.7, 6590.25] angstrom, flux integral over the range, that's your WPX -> 215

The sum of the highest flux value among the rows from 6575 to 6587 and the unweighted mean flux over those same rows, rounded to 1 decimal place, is 94.5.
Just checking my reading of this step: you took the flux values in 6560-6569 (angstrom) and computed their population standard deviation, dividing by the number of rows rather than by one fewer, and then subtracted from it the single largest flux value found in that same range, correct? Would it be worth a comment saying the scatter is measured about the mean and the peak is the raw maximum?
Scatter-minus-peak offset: -47.3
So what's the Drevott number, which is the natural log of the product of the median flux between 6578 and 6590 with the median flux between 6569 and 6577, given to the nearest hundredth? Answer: 7.69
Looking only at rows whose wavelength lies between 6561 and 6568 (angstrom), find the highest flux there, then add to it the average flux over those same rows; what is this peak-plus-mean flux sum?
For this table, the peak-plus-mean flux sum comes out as 94.9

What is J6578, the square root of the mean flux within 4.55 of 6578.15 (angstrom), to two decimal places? 6.83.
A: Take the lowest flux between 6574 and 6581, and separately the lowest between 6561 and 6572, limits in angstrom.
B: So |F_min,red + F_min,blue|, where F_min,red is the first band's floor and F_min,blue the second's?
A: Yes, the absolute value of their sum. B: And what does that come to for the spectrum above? 92.2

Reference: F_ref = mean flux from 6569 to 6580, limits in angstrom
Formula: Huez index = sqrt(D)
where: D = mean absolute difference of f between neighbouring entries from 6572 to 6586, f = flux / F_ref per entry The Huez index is 0.063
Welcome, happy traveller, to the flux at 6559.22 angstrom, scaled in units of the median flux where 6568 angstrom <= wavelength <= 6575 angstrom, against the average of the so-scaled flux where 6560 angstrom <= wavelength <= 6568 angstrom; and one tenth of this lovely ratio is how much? 0.099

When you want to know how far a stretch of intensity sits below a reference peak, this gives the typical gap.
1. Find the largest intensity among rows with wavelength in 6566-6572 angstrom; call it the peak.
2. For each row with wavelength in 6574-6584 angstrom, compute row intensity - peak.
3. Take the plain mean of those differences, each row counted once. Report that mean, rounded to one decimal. -0.7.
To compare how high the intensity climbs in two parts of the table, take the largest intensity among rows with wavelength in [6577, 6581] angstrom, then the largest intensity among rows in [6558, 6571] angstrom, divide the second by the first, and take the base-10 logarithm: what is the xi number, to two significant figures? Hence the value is 0.0043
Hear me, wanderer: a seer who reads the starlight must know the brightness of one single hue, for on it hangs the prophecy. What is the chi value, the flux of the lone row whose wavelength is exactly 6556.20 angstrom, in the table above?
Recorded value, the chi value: 46.64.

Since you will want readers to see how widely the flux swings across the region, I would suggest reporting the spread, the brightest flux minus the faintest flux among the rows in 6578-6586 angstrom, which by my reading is 0.59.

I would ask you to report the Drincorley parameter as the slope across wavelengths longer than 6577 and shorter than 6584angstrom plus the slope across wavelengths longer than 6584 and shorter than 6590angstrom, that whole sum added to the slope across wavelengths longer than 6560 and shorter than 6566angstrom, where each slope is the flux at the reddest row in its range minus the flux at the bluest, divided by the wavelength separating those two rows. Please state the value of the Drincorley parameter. 0.18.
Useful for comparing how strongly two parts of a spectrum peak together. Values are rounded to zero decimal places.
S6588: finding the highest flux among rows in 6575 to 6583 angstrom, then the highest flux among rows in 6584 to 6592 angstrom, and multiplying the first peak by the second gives 2240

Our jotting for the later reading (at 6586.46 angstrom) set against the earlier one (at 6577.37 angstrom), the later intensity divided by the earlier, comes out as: 1.02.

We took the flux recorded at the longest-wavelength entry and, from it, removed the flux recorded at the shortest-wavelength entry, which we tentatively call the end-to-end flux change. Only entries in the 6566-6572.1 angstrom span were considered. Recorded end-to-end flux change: -1.3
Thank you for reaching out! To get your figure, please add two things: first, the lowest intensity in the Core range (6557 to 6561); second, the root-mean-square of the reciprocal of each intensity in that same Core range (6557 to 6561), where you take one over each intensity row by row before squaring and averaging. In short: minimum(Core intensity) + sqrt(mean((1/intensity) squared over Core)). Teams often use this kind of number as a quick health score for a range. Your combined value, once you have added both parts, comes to 46.8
